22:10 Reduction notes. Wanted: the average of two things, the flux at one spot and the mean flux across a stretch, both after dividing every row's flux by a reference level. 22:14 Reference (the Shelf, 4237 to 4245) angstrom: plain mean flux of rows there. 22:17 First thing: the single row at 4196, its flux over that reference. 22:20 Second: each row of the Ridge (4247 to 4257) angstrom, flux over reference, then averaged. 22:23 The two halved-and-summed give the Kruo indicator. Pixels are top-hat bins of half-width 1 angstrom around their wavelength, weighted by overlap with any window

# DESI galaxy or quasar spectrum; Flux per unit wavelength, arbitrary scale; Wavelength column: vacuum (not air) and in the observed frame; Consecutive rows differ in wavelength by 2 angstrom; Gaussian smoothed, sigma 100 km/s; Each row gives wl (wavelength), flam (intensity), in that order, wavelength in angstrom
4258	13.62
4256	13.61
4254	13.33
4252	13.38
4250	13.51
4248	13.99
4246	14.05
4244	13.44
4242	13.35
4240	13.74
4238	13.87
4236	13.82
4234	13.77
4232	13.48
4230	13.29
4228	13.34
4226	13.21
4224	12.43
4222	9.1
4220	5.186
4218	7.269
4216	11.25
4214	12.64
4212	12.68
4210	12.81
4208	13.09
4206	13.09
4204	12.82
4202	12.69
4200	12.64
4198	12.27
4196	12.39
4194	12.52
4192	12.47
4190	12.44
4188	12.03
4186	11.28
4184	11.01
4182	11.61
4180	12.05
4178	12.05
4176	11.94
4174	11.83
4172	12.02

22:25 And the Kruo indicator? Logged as 0.95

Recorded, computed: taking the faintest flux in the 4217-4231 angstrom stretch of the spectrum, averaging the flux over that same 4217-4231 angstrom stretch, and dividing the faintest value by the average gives 0.49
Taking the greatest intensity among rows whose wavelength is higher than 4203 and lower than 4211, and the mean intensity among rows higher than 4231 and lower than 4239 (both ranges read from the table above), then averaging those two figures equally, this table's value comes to 13.4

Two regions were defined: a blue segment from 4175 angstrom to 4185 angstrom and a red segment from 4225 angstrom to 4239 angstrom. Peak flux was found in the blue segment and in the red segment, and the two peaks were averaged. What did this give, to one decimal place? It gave 13.0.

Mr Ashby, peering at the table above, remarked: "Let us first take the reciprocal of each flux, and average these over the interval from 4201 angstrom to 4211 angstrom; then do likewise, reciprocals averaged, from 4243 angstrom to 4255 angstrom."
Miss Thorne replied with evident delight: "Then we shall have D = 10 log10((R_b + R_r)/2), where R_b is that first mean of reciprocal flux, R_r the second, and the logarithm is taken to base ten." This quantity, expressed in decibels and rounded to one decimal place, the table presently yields -11.2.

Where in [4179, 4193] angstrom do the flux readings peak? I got 4192 angstrom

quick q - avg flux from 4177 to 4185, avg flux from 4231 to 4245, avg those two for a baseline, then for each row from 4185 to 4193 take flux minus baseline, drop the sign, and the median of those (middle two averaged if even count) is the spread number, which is 0.42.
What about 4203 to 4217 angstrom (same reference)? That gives 0.16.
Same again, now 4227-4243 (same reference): 0.95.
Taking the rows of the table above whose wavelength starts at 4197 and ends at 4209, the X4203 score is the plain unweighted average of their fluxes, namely 12.8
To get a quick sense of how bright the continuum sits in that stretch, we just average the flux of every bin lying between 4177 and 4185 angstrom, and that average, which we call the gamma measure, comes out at 11.7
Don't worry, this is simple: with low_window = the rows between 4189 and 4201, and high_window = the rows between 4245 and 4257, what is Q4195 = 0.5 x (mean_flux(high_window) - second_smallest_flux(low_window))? 0.63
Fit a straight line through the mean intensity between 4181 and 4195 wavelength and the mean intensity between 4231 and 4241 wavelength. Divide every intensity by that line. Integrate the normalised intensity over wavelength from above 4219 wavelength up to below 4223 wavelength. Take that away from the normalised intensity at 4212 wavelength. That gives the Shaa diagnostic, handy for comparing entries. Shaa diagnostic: -1.2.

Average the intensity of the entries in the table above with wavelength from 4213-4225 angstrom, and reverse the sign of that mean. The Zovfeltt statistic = -9.6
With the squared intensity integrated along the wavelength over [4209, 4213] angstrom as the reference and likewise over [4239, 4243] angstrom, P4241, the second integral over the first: 1.13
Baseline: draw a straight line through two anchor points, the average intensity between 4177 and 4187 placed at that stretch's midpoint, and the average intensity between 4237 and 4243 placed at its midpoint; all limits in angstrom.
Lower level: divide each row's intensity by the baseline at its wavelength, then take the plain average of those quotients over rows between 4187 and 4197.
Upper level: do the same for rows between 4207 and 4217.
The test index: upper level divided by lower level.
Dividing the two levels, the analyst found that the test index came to 0.954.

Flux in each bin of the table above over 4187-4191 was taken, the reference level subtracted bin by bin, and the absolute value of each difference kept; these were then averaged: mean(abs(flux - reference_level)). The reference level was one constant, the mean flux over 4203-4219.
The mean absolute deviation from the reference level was 0.28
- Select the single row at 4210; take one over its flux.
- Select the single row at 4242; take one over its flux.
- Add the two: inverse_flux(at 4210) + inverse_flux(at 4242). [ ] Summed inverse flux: 0.153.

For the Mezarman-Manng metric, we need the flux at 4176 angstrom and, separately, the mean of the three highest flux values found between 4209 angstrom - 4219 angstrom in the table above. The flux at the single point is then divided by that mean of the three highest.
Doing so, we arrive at 0.94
